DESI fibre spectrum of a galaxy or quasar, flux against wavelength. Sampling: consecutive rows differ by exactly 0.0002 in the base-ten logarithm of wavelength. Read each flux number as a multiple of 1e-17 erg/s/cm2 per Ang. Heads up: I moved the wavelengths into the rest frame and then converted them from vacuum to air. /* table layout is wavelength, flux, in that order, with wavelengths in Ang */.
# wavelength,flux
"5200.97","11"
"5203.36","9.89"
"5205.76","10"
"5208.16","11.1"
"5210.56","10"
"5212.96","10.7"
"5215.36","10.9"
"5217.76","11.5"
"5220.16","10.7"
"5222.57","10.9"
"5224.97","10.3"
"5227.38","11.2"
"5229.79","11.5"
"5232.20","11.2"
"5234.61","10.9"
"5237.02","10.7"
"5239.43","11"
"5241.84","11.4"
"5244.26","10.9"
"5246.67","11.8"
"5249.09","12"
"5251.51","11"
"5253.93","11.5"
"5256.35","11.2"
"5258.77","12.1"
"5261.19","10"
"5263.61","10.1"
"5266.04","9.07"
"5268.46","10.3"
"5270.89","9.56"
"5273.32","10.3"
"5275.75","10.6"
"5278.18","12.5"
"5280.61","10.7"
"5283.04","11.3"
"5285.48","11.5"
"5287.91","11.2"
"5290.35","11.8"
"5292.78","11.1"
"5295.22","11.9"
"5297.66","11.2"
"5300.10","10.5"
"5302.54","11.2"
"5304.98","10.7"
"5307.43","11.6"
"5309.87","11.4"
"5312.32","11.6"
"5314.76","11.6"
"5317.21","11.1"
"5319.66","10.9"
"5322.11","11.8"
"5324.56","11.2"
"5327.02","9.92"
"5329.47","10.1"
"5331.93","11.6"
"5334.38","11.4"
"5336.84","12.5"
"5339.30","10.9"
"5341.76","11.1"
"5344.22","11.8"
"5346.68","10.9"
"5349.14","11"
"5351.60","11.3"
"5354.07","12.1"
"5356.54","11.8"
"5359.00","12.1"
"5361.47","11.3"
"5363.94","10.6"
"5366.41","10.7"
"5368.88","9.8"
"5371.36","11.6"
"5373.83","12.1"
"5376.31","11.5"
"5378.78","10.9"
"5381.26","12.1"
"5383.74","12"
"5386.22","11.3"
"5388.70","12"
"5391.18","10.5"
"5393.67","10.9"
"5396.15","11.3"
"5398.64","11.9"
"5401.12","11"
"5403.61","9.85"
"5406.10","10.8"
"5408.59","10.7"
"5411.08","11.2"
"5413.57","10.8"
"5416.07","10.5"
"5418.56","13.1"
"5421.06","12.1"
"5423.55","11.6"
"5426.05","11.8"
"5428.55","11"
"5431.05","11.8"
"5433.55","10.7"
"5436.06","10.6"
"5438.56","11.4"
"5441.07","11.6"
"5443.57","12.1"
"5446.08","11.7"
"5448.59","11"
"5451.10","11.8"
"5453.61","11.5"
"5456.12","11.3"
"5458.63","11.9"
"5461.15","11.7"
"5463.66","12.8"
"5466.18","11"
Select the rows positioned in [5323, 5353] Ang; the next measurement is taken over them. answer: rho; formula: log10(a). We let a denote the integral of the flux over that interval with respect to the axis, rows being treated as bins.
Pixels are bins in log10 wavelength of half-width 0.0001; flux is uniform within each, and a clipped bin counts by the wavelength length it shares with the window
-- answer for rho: 2.52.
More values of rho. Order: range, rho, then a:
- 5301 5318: 2.28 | 192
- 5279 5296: 2.29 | 193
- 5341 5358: 2.29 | 195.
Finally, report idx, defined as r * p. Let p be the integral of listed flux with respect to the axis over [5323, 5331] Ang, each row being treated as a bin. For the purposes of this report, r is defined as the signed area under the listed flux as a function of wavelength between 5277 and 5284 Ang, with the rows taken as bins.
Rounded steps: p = 84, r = 81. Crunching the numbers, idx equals 6767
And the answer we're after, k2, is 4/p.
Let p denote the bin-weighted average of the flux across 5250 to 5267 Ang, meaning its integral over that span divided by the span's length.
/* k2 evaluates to 0.372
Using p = 10.8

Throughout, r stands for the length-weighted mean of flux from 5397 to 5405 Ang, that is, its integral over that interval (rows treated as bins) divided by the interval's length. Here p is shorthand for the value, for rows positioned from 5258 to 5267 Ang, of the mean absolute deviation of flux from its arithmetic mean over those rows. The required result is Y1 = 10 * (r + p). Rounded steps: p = 0.89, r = 10.9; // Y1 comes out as 118.2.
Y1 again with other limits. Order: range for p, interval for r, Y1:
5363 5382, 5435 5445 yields 121.1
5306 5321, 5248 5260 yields 118.0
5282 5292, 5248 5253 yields 116.8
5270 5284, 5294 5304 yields 119.1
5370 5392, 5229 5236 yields 116.2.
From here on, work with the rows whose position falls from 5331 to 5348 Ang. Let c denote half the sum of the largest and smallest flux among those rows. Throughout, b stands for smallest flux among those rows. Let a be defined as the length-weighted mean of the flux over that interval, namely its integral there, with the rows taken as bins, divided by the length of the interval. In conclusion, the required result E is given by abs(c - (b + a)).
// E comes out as 10.7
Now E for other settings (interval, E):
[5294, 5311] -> 10.5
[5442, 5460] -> 11.1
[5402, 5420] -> 9.4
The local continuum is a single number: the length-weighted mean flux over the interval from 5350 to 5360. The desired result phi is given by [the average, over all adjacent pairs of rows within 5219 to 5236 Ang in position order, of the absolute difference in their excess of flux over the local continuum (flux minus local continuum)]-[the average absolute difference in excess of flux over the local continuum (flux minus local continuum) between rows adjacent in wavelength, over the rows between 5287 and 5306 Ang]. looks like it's -0.2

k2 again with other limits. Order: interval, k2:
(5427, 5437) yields 0.362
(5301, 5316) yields 0.353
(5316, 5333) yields 0.366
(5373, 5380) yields 0.349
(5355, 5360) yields 0.334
